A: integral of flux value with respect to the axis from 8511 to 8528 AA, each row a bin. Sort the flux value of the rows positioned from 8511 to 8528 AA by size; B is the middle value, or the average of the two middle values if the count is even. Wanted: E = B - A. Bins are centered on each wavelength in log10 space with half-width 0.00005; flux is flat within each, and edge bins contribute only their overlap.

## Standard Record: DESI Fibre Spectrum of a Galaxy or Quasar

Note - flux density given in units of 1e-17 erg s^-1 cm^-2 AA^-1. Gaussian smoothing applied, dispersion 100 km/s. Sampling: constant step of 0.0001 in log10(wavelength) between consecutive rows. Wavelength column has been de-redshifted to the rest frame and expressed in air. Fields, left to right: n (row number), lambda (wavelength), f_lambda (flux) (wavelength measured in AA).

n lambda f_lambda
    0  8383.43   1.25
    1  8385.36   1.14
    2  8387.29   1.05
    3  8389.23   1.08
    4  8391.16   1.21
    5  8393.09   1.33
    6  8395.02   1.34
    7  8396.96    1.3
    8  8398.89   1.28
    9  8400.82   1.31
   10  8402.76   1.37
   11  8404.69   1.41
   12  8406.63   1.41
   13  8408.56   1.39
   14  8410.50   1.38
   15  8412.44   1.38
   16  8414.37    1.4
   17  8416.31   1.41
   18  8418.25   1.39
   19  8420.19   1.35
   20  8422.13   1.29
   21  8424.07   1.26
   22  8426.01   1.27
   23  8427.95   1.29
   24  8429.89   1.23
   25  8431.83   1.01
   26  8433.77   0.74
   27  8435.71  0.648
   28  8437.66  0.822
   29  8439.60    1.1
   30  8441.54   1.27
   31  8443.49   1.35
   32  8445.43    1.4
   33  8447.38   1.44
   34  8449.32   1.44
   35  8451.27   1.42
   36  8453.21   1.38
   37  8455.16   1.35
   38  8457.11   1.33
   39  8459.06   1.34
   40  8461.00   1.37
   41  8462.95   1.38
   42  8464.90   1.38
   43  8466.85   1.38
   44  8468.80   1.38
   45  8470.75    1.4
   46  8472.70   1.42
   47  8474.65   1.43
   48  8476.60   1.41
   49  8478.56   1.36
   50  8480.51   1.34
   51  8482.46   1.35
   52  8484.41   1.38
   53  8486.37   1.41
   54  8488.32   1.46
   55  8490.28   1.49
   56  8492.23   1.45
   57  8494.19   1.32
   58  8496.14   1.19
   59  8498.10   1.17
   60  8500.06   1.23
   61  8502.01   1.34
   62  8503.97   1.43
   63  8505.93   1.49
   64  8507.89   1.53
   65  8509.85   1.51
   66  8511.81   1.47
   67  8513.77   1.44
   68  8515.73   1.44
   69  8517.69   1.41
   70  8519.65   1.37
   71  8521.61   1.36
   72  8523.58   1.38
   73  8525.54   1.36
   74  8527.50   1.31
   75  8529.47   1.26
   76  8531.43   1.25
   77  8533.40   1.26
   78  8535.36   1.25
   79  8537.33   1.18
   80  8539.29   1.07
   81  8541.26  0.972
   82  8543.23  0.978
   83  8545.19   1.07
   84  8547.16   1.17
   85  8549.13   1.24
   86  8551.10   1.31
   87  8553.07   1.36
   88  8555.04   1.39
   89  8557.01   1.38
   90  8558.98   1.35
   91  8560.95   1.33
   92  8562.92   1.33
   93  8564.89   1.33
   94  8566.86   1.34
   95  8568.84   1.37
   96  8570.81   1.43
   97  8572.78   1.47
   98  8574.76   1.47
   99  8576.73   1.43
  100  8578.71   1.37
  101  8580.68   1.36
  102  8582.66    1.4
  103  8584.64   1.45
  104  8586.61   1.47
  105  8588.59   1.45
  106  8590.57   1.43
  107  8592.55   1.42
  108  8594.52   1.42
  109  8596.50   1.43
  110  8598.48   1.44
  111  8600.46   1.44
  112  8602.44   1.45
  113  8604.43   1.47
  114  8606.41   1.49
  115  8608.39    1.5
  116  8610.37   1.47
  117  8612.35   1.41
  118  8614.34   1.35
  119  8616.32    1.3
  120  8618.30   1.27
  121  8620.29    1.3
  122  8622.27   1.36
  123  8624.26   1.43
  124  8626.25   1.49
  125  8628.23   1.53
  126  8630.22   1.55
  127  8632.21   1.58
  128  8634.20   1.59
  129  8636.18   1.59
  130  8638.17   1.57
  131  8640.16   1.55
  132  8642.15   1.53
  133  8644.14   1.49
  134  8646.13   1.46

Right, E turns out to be -22.3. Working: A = 23.7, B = 1.38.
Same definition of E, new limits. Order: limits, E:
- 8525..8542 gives -19.4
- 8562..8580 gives -23.7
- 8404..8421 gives -22.3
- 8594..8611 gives -23.3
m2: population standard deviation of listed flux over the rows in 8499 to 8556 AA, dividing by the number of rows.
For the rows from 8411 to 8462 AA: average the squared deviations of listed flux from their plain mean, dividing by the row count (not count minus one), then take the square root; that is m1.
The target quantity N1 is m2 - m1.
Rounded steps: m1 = 0.21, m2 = 0.147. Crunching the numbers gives -0.07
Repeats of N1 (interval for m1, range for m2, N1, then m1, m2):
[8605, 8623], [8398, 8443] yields 0.13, 0.08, 0.217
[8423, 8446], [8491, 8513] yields -0.12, 0.24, 0.126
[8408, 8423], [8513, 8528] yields 0.01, 0.04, 0.042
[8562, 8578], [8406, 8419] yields -0.04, 0.06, 0.012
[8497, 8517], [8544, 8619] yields -0.03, 0.11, 0.089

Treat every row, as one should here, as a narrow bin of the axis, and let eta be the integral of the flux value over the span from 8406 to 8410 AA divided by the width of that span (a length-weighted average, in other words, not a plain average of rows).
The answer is 1.40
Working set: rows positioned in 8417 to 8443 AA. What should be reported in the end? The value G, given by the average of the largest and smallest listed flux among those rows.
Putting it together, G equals 1.02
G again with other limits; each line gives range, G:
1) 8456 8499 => 1.33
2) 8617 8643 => 1.43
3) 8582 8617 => 1.40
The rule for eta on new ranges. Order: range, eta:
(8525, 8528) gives 1.34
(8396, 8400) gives 1.29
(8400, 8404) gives 1.35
